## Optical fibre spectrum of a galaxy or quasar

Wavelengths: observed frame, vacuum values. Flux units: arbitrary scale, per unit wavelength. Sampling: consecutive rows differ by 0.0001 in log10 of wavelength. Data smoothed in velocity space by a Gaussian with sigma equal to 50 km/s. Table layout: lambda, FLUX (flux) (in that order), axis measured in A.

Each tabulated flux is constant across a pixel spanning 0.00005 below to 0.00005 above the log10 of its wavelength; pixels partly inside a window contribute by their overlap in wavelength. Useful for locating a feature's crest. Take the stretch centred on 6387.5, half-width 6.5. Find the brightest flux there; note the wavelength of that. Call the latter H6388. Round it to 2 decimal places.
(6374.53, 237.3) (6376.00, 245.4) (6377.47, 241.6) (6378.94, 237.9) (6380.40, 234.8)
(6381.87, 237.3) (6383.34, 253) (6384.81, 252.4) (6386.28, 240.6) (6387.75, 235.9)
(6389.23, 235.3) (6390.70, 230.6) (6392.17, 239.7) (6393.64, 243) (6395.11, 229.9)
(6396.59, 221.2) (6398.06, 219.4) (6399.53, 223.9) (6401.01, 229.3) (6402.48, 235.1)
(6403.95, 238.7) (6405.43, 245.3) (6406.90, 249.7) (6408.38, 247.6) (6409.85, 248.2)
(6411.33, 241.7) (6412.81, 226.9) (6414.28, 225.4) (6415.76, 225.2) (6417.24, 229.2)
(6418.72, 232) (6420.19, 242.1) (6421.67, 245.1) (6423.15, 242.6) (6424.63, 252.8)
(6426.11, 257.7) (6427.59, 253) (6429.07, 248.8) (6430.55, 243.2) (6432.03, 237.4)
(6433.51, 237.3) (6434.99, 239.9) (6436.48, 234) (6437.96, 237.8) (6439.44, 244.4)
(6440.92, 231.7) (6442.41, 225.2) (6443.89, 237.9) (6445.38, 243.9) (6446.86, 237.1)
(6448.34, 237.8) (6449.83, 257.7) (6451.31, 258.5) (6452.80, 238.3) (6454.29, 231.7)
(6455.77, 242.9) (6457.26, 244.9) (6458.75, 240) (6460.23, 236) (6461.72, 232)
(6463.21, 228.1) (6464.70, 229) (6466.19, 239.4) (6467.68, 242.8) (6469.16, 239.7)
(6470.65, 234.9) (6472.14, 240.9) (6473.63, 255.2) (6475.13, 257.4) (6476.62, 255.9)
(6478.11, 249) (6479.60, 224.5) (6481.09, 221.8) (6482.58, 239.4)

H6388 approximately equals 6383.34 A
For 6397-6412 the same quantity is 6406.90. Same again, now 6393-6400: 6393.64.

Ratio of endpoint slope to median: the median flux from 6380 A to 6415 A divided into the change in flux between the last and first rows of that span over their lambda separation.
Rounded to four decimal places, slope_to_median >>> -0.0012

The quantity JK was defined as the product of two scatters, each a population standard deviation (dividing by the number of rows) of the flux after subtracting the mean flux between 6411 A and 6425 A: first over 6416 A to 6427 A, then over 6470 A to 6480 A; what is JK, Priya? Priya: 109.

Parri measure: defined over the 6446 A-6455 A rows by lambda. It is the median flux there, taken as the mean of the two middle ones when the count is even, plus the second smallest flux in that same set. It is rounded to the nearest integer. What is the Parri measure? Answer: 475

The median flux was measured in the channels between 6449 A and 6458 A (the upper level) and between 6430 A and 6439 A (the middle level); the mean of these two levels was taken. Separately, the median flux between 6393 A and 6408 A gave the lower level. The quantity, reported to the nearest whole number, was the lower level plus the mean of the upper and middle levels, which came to 473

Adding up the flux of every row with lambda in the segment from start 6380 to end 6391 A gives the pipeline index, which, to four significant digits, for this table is 1920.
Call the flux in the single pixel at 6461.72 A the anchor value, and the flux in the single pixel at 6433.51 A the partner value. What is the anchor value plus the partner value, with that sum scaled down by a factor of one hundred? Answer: 4.69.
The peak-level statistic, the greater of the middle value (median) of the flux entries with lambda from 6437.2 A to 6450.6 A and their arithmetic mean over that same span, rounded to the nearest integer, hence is 239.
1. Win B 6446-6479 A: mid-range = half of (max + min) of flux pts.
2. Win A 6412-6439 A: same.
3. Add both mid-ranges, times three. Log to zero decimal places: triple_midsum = 1454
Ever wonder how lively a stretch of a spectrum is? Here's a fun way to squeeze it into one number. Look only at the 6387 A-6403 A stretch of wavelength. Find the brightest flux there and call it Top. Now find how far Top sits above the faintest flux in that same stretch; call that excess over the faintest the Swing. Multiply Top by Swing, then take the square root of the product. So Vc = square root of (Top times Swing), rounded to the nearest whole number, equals 76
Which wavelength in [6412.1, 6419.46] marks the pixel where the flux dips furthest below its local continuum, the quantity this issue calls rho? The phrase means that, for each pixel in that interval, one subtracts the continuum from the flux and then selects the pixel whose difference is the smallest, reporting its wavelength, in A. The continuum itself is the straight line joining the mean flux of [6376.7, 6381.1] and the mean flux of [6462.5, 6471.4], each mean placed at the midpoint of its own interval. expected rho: 6415.76 A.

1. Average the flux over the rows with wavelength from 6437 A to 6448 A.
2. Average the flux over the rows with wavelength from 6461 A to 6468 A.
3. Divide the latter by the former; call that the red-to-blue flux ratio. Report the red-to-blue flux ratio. 0.99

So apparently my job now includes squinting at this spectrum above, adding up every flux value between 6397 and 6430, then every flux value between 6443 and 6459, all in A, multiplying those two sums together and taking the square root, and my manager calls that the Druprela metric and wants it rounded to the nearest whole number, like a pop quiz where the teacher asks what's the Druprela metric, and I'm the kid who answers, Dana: 3748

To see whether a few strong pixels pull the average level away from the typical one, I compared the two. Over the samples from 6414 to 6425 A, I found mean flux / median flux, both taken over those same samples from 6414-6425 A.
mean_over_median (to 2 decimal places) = 1.00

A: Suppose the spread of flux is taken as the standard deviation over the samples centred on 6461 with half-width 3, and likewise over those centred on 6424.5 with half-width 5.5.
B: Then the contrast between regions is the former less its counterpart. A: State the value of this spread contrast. -1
